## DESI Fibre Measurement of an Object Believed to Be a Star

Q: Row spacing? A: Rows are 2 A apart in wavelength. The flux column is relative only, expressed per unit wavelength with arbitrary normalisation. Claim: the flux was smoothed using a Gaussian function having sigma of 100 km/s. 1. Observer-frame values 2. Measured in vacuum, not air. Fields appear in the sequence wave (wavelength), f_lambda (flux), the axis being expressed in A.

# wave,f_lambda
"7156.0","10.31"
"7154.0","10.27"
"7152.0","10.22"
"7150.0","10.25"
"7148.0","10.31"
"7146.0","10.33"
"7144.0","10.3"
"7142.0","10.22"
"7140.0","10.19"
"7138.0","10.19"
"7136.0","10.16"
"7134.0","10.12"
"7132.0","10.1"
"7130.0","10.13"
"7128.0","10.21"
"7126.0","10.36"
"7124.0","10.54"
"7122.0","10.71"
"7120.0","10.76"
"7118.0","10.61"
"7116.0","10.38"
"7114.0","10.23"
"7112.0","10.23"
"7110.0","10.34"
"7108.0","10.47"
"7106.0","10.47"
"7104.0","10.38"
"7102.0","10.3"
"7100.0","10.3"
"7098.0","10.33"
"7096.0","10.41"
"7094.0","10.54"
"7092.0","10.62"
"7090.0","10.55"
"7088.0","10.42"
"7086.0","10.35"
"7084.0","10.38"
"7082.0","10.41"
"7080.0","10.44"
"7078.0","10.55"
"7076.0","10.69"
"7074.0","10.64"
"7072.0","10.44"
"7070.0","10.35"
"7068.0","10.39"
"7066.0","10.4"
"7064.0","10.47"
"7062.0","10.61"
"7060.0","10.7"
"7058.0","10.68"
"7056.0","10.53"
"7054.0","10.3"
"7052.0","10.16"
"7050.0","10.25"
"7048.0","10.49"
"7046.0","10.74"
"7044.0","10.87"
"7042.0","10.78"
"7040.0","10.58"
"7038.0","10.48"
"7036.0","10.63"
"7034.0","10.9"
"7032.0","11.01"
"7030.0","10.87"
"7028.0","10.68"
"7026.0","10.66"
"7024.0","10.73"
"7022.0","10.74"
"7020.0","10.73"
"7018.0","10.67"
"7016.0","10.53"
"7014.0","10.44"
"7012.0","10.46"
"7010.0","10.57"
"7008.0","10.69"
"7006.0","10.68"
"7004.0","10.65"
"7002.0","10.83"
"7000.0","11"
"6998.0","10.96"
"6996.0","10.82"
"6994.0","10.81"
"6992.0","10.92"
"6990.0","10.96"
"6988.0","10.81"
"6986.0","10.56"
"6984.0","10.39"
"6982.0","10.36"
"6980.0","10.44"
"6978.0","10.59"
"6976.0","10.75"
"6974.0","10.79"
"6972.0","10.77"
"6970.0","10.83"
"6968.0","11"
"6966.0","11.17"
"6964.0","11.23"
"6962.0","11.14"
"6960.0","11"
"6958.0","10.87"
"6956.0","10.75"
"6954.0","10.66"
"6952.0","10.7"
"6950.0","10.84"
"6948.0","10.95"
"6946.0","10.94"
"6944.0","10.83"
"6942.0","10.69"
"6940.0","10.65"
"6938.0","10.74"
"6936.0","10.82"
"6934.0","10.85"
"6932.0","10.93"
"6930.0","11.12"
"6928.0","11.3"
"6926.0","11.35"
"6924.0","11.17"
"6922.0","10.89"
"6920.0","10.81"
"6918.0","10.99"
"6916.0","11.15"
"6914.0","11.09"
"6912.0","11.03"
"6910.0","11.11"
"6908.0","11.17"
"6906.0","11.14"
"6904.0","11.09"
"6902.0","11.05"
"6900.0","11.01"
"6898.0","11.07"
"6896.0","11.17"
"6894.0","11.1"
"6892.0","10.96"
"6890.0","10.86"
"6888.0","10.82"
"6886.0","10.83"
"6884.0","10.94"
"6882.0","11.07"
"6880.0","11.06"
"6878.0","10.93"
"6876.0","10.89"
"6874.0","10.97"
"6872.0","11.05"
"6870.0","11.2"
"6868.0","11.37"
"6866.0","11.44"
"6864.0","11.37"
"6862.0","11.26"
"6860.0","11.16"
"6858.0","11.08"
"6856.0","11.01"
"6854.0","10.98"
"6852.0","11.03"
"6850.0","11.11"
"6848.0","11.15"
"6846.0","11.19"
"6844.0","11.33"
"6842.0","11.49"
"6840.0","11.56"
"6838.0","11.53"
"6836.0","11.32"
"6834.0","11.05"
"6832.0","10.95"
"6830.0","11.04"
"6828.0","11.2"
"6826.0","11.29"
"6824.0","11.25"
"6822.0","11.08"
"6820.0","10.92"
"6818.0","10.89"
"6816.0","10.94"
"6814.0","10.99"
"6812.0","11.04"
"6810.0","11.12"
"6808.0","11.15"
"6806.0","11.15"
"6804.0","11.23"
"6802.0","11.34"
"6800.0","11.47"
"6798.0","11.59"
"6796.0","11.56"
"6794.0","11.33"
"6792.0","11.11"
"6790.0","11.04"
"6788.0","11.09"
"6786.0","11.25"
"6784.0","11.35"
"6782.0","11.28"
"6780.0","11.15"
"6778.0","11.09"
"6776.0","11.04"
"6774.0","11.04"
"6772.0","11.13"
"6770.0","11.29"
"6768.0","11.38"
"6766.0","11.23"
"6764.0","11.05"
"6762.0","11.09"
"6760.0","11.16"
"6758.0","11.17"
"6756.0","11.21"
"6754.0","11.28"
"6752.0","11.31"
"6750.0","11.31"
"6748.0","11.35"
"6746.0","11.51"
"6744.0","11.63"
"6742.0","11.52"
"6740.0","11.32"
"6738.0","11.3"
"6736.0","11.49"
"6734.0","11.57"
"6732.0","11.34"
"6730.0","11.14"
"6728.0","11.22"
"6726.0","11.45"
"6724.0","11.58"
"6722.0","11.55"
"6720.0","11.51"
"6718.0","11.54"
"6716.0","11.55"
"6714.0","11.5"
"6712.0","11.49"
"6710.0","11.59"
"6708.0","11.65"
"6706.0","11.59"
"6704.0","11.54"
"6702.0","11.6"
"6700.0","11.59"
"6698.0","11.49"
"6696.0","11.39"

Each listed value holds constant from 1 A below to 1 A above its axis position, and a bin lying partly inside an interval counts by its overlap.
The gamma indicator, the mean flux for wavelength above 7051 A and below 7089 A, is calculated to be 10.5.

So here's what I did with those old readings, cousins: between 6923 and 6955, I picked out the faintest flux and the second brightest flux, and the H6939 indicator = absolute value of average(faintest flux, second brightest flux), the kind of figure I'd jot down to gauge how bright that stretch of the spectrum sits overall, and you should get 11.0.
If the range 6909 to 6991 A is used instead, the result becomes 10.8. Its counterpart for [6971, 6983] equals 10.6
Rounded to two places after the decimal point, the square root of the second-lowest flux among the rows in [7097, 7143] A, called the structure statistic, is 3.18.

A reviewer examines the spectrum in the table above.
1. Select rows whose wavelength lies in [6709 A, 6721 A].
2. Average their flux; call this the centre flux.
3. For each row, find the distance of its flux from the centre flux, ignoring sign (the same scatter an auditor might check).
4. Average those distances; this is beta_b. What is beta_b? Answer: 0.030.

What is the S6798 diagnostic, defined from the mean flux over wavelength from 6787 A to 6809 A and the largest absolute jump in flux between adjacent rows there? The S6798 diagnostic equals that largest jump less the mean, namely -11.0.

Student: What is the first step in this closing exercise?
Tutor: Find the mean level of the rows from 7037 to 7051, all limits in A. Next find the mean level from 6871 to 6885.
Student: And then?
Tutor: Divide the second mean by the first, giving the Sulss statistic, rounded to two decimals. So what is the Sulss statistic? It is 1.04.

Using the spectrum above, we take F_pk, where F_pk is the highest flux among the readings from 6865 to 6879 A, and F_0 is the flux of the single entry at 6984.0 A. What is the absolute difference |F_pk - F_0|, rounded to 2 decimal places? 1.05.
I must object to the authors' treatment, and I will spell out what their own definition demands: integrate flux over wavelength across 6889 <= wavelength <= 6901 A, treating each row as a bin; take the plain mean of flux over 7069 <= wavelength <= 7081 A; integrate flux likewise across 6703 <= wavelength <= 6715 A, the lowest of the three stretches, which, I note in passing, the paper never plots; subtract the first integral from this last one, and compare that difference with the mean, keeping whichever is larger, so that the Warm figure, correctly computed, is 10.5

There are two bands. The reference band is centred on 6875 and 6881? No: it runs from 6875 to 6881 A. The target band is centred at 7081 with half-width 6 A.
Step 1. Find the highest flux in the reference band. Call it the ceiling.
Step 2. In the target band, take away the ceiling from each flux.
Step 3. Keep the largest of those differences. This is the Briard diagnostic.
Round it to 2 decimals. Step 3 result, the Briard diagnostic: -0.37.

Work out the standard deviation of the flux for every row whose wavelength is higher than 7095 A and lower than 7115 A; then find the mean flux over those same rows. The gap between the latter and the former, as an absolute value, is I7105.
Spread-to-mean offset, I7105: 10.3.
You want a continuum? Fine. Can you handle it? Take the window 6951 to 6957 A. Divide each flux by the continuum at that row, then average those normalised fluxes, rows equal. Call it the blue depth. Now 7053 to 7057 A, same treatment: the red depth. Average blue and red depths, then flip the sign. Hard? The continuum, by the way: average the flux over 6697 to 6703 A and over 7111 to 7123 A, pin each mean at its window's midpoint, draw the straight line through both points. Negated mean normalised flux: -0.98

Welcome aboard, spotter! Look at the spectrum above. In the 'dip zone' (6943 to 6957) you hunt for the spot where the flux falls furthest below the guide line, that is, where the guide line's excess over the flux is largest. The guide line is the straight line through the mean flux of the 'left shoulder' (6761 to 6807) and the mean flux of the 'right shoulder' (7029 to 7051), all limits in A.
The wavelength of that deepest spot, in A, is 6954.0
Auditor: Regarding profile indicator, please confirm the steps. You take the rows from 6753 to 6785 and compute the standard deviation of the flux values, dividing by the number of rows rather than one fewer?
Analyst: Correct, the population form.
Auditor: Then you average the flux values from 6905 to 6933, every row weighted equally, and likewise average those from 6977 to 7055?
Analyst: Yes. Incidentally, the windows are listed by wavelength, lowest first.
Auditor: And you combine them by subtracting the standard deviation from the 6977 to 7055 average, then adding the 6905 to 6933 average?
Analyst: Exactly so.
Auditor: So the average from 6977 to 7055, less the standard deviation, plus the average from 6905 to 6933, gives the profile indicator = 21.6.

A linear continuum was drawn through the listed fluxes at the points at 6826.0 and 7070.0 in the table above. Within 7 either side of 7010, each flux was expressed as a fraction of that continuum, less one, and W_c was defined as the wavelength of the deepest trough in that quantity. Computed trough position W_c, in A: 7014.0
